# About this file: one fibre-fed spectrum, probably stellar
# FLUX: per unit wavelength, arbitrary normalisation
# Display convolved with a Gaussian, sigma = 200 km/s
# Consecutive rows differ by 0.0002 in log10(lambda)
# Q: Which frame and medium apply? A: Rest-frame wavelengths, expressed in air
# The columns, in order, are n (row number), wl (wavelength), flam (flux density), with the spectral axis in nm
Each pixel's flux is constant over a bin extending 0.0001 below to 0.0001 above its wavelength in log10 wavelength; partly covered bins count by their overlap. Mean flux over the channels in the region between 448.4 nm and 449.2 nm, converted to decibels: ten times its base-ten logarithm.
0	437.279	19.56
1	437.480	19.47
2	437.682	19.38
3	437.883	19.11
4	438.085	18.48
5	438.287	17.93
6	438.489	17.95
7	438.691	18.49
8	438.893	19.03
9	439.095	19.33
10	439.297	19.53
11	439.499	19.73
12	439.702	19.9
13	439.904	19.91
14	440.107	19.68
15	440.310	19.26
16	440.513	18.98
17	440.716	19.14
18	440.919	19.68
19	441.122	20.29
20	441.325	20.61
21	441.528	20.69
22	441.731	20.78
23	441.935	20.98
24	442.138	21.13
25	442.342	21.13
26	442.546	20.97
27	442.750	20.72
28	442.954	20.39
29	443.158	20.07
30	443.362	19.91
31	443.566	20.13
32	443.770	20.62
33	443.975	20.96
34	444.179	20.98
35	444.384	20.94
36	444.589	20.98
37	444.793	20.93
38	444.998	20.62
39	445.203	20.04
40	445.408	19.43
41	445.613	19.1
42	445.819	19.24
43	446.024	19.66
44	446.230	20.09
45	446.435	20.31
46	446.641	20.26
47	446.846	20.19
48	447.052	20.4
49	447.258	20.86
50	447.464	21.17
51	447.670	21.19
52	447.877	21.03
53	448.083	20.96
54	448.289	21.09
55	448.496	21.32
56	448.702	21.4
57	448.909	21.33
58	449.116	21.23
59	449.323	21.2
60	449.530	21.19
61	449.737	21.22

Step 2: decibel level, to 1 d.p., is 13.3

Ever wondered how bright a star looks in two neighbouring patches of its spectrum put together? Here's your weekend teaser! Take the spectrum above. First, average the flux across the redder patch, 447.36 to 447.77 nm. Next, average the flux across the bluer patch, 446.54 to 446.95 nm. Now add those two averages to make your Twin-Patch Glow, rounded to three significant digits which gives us 41.4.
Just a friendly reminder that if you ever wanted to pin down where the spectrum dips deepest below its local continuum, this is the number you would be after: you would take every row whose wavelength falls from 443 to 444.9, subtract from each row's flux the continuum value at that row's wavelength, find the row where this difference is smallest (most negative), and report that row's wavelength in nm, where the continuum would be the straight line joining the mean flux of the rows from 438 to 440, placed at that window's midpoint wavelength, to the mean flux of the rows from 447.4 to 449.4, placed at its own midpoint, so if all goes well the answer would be 443.362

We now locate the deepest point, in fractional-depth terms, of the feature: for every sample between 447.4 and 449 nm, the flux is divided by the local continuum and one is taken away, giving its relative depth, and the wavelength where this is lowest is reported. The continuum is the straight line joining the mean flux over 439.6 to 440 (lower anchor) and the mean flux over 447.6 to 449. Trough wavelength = 448.083 nm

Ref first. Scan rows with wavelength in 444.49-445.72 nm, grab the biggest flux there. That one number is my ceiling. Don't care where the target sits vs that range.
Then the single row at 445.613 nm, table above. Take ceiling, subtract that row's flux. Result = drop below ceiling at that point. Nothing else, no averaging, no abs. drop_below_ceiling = 1.9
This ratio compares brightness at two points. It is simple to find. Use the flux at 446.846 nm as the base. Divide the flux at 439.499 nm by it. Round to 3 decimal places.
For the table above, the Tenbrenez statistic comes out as 0.977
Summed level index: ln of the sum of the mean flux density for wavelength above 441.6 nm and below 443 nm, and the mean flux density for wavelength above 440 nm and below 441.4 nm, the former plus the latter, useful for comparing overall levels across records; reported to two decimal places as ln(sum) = 3.70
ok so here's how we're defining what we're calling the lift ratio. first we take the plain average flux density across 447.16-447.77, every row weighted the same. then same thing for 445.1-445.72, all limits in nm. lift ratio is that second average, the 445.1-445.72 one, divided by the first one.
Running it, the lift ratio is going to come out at 0.93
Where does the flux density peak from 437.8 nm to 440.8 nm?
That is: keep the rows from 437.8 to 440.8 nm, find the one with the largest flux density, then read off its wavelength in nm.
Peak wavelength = 439.904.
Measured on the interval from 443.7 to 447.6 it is 447.464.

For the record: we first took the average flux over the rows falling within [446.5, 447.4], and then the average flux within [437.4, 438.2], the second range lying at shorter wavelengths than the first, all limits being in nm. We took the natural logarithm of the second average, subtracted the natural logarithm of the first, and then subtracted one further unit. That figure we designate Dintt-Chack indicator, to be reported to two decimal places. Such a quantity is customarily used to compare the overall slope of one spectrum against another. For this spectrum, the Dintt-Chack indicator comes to -1.07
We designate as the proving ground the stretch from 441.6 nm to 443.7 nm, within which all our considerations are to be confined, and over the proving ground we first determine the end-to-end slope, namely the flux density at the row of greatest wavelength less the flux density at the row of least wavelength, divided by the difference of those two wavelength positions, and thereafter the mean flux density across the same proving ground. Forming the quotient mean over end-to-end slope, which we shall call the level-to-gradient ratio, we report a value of -58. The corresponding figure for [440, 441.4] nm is 26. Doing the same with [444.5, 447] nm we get -57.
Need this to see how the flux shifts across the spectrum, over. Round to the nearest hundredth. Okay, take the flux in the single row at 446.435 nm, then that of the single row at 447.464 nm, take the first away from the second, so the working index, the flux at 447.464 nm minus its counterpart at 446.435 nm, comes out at 0.86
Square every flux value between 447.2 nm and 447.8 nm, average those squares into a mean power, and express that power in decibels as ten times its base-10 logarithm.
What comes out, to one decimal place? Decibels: 26.5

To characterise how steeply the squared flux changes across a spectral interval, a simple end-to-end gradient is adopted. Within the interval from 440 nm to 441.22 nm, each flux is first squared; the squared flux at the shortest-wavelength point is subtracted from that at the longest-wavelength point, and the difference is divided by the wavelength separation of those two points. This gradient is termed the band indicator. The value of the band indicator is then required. 24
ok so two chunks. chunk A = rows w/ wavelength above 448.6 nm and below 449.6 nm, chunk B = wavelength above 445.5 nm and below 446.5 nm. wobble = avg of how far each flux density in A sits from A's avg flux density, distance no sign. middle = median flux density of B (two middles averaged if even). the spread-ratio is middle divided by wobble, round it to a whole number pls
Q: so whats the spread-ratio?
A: 259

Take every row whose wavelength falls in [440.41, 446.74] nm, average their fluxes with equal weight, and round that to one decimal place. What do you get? 20.3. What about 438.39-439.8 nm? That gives 19.1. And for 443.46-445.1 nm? 20.8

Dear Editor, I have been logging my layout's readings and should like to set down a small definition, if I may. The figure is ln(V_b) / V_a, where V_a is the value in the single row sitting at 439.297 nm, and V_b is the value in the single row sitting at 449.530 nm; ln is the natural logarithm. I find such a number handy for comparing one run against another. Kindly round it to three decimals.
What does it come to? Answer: 0.156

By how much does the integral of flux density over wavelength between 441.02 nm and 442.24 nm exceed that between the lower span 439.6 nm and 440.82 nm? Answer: 1.6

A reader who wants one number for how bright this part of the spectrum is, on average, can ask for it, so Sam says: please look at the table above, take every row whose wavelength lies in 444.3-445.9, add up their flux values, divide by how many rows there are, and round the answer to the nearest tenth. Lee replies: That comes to 20.2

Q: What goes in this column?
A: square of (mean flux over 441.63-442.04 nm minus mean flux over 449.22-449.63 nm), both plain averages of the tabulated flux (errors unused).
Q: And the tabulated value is 0.10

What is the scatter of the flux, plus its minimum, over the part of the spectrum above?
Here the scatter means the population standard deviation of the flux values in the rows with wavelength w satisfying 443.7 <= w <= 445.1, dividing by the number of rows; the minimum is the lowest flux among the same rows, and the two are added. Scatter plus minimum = 20.8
